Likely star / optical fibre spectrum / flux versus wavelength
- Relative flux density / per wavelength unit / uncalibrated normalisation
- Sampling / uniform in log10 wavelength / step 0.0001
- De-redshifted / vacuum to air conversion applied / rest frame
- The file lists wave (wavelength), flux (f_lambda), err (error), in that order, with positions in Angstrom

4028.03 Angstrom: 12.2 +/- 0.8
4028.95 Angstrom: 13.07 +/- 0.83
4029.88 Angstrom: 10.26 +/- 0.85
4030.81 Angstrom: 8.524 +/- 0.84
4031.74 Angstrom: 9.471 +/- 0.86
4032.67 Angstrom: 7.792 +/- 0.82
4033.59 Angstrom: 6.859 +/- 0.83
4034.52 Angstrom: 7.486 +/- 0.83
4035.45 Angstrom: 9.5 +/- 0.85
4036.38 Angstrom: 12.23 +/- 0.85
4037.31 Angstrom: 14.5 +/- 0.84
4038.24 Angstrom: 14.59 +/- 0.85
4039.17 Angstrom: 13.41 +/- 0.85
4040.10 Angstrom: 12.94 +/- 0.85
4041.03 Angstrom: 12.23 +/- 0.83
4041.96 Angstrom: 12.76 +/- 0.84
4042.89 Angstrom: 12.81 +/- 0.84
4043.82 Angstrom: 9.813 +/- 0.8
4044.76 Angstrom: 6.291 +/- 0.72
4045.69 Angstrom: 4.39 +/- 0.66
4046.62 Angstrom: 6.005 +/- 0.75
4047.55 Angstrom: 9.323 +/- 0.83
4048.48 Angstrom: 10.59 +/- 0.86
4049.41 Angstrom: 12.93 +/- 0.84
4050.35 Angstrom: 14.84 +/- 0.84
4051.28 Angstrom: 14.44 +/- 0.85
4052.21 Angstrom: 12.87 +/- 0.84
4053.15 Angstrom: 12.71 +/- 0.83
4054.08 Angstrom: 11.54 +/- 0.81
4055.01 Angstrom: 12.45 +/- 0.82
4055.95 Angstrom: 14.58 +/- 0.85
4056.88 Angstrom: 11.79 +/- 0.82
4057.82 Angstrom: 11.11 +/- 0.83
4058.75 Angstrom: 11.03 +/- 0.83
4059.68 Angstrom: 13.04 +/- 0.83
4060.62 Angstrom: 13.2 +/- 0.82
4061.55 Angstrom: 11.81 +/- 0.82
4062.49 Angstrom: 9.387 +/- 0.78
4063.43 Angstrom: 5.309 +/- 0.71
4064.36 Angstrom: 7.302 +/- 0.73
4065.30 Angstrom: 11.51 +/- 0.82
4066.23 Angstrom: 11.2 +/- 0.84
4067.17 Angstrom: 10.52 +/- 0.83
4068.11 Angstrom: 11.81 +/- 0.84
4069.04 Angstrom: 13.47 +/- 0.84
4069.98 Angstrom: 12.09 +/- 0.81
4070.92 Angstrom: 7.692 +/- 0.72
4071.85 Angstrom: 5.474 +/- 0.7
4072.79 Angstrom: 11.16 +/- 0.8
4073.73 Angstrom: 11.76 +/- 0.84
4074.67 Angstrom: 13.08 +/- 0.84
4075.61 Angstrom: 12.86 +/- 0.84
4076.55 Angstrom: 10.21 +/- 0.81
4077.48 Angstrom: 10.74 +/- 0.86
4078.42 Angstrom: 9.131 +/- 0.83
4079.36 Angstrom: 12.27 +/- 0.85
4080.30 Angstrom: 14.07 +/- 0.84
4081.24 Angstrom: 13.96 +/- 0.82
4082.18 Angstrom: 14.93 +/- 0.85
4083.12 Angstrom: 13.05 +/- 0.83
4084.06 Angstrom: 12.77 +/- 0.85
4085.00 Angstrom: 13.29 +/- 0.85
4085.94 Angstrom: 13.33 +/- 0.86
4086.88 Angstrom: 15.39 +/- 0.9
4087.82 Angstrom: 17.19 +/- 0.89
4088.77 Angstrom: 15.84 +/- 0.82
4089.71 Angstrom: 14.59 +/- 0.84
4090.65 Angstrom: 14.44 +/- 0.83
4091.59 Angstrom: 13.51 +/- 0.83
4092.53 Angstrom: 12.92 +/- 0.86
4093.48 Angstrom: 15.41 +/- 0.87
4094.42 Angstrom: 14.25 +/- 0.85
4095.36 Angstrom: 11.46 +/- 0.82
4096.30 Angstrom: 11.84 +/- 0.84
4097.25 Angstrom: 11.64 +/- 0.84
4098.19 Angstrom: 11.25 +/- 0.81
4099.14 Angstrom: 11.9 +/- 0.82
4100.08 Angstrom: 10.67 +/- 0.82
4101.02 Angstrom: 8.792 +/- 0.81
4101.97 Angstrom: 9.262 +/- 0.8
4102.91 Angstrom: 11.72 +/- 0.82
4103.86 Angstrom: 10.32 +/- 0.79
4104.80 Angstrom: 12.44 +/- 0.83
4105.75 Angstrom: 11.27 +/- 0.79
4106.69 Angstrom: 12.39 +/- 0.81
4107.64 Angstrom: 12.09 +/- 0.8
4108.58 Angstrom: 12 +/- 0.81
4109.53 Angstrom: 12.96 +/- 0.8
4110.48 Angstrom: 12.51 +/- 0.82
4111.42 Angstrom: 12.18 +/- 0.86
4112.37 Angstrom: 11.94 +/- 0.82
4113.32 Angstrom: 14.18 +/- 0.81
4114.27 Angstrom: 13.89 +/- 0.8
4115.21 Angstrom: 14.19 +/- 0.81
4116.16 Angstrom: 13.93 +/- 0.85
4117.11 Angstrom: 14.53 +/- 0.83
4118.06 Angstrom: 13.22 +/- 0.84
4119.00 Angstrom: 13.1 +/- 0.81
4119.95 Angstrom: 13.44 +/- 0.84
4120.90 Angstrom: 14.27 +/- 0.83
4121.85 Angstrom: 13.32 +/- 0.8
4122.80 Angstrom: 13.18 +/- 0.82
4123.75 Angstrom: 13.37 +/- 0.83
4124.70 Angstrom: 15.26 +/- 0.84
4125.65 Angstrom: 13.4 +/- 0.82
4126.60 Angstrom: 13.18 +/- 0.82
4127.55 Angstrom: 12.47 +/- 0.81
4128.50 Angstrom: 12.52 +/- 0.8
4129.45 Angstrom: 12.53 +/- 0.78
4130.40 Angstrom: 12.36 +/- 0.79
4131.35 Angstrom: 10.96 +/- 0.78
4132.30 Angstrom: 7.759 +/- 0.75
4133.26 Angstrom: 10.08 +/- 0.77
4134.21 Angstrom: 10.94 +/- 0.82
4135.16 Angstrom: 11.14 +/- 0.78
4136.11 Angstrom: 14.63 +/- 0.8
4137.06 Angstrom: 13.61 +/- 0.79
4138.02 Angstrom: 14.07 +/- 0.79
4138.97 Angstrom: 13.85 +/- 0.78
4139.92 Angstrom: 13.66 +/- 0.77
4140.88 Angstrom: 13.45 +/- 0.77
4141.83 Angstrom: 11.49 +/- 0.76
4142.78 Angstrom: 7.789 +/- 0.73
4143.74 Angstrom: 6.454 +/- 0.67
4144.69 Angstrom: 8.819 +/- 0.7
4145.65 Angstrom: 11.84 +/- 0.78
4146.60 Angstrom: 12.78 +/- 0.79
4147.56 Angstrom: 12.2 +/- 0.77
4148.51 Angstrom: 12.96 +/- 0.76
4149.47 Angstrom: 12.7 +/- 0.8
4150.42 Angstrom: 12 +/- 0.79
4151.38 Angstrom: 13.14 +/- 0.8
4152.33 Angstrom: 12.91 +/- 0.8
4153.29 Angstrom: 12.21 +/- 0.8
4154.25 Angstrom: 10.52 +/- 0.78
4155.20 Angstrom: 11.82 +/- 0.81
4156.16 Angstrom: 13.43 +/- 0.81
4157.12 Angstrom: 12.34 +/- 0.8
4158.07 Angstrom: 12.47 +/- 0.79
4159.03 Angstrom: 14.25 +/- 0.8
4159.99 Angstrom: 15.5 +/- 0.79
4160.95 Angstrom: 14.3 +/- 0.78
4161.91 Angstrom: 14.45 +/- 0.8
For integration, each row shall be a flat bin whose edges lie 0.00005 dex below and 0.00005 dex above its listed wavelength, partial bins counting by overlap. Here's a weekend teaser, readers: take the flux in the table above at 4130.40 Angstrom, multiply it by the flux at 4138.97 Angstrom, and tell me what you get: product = 171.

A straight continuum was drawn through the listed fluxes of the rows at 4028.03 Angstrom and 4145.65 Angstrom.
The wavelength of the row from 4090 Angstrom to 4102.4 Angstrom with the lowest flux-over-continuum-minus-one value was 4101.02 Angstrom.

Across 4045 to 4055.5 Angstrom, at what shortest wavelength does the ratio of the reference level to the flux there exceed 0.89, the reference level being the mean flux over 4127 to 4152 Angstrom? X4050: 4045.69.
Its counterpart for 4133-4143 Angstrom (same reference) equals 4133.26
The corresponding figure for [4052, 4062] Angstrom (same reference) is 4052.21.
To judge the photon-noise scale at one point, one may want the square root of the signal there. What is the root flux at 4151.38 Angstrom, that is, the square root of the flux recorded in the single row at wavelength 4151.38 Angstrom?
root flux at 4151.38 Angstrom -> 3.6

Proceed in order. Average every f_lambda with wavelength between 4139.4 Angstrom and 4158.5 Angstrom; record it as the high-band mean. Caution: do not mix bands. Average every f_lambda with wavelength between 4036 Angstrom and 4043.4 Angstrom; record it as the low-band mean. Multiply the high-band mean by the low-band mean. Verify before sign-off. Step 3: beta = 154.9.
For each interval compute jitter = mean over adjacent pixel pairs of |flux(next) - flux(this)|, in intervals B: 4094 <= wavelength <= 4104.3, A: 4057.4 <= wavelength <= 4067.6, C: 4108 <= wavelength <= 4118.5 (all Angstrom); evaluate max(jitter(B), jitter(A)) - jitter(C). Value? 1.0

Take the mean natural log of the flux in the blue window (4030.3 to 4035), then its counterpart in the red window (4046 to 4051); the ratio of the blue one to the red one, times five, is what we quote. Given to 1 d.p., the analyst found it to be 4.5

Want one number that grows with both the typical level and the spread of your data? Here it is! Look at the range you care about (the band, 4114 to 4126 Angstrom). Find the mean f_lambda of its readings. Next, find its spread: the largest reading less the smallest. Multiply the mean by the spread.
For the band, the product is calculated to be 30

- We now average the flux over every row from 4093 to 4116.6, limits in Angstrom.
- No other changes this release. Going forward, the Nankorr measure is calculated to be 12.2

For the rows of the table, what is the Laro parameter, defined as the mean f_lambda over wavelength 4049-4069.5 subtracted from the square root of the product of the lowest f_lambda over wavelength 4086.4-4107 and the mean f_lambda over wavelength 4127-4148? -1.7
